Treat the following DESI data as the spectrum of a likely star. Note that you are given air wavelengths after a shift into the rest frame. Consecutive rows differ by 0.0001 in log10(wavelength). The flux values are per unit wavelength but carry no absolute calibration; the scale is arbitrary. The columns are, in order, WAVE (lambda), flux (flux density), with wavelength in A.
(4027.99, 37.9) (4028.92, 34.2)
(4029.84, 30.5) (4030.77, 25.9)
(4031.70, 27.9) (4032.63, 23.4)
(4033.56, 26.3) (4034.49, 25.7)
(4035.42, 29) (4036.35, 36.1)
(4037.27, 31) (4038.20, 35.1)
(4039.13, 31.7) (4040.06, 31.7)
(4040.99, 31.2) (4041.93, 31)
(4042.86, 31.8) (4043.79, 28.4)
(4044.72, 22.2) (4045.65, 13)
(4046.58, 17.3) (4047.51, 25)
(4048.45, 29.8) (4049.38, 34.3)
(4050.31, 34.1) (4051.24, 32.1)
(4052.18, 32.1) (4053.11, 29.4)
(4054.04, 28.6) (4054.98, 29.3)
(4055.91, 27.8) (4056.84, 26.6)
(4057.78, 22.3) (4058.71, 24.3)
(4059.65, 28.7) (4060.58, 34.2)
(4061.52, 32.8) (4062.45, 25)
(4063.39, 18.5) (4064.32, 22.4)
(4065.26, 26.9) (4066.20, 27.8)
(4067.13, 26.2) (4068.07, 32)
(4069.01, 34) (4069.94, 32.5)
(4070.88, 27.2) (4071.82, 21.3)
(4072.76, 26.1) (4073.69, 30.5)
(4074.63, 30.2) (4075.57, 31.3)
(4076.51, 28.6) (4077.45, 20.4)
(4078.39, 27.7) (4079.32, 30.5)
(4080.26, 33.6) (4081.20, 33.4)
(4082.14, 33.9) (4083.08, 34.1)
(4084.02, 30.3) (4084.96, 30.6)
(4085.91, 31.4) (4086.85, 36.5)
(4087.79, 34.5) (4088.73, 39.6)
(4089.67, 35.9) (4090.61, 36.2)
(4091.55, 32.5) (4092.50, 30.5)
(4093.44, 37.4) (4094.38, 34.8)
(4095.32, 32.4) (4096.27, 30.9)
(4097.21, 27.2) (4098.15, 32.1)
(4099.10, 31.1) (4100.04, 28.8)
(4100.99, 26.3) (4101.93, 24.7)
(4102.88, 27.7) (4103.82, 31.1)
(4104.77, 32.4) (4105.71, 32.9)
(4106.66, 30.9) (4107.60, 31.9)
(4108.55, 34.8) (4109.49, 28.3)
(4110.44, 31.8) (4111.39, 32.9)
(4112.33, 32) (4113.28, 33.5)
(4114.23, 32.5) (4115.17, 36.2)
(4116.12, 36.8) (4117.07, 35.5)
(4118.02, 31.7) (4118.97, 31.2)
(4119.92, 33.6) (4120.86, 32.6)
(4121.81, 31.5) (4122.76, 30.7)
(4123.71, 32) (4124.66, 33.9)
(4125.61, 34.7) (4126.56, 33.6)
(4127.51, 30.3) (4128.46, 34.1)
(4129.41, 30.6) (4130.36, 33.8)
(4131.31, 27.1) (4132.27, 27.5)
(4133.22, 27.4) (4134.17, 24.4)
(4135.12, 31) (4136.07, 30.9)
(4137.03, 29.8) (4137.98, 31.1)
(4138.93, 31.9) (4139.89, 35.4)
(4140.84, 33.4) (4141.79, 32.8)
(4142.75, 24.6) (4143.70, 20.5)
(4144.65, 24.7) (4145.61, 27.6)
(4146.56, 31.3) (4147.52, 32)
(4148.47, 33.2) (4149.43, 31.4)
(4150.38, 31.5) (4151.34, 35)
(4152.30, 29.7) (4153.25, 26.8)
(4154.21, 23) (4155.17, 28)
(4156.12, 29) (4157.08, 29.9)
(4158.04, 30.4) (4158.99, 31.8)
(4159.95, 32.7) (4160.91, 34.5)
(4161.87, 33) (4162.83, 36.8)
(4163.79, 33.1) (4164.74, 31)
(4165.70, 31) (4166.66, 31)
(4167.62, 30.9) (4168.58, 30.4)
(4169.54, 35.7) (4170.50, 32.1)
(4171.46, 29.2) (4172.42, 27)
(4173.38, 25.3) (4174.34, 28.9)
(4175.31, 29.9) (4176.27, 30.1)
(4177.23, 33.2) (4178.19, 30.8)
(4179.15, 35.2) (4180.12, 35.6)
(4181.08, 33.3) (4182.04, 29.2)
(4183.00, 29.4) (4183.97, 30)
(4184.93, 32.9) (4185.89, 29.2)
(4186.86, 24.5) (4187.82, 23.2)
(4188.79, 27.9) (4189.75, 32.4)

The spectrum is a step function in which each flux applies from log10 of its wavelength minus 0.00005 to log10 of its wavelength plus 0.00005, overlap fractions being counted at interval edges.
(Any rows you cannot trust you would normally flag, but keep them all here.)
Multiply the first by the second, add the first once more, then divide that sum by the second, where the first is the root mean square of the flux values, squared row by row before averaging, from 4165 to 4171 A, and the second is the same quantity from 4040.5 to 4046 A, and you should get 33.08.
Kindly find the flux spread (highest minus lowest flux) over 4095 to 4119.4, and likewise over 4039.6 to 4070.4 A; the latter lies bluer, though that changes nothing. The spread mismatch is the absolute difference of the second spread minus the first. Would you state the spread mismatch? 9.2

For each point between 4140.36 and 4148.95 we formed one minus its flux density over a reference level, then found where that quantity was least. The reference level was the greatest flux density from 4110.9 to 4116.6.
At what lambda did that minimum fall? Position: 4140.84 A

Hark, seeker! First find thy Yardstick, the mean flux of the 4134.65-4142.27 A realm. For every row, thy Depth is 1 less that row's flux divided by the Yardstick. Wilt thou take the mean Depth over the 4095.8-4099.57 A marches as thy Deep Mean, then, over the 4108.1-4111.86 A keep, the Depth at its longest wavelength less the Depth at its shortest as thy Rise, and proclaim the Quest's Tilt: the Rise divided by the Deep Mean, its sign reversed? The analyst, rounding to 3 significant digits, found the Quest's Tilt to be -1.11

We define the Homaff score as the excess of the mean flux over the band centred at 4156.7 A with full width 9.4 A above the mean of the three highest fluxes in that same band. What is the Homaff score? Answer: -3.4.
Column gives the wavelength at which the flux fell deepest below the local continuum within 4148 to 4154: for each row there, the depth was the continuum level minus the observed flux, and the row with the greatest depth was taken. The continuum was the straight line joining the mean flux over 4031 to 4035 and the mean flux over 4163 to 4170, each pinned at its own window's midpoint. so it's 4153.25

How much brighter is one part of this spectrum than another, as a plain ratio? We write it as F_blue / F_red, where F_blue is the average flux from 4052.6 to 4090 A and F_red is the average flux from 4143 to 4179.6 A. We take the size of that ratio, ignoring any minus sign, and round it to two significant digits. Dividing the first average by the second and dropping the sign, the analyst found 0.97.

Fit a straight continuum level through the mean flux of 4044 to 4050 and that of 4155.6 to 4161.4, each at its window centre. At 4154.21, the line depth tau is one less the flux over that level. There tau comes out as 0.3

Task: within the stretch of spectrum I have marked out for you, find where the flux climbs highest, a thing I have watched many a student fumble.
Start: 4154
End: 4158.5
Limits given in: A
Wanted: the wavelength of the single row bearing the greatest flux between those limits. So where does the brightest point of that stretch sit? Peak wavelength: 4158.04 A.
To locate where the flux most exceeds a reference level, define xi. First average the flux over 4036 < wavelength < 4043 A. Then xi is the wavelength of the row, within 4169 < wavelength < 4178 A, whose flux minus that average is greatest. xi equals 4169.54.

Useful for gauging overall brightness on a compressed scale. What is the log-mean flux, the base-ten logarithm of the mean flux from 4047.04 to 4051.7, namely 1.49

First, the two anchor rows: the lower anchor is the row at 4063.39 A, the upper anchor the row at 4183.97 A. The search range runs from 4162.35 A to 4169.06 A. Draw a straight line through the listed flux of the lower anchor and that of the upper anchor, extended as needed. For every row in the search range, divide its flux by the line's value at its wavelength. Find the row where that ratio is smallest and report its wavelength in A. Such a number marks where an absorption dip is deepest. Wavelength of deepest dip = 4168.58 A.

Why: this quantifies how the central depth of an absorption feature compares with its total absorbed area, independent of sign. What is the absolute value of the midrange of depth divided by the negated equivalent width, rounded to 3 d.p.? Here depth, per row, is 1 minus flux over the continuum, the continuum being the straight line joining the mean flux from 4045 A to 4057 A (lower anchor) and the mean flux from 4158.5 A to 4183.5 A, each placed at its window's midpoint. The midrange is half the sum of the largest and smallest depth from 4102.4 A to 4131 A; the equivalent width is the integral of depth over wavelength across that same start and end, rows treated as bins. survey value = 0.035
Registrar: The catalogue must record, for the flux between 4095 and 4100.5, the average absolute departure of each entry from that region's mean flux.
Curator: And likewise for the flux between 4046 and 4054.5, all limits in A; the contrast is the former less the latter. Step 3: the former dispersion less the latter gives -2.1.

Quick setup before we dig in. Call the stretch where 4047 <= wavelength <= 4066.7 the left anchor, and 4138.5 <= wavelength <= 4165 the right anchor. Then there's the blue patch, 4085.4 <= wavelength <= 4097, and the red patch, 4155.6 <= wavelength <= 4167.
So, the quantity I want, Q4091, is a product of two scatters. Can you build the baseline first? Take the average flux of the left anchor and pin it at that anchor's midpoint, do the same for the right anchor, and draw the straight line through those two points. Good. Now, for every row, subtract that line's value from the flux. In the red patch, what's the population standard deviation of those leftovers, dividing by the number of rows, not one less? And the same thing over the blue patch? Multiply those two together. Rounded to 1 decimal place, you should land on 5.6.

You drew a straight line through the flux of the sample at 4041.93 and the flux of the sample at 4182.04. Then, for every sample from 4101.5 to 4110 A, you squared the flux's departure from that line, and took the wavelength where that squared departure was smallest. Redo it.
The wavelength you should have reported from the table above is 4106.66 A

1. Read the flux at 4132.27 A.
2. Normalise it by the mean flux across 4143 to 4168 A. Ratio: 0.91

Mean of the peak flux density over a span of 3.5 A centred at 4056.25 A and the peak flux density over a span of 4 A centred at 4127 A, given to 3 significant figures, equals 32.0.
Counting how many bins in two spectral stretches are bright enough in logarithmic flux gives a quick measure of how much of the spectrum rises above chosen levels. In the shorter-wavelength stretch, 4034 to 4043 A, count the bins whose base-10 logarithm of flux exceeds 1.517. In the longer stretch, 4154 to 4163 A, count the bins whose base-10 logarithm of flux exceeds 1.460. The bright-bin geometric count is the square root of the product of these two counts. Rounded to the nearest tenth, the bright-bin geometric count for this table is 4.0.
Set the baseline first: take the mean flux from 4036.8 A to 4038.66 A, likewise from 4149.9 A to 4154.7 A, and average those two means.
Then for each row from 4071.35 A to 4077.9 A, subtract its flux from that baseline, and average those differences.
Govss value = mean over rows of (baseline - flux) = 4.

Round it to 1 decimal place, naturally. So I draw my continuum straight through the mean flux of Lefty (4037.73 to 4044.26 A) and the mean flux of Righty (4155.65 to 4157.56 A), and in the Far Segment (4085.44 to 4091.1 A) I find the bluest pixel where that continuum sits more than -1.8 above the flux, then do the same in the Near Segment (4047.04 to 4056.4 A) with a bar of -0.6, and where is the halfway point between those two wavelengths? 4066.7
